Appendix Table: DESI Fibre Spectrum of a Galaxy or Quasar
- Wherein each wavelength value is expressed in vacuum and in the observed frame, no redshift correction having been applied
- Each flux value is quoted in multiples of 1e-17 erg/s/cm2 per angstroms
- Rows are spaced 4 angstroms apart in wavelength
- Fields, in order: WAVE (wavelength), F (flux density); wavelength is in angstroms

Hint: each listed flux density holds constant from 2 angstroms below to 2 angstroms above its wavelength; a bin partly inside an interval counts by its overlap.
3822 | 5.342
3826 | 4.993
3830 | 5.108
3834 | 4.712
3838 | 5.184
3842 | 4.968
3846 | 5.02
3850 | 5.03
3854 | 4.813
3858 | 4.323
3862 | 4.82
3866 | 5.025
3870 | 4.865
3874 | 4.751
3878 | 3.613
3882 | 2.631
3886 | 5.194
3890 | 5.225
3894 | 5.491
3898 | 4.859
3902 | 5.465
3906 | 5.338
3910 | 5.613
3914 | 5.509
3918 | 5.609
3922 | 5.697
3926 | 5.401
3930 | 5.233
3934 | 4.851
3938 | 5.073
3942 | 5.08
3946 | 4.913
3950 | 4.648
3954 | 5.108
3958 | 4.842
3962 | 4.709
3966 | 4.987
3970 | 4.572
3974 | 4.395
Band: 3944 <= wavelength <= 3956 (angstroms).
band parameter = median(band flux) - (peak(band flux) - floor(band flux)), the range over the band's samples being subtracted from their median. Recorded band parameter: 4.45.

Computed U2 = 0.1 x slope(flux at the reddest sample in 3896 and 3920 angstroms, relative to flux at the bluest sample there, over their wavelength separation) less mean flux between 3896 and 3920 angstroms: -5.40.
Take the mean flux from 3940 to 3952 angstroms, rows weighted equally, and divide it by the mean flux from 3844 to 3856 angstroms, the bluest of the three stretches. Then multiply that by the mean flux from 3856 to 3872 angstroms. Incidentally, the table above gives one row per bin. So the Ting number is 4.69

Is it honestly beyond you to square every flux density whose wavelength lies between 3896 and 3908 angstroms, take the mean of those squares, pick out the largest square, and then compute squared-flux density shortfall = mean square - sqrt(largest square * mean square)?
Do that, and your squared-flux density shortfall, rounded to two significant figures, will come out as -1.2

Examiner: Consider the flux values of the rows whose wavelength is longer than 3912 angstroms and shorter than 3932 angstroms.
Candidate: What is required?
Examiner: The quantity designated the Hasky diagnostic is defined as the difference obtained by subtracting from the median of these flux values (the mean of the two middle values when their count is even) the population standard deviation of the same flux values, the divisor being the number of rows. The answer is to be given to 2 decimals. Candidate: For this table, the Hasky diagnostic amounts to 5.35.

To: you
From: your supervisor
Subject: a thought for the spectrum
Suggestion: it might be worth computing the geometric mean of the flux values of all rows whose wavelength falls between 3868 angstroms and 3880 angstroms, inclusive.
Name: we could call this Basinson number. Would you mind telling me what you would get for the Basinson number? 4.4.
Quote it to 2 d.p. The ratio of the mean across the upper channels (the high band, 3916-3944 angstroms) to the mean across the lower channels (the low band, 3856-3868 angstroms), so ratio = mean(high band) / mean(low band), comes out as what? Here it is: 1.12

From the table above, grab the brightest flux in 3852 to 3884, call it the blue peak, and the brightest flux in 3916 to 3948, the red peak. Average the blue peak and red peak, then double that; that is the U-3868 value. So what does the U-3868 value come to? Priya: 10.7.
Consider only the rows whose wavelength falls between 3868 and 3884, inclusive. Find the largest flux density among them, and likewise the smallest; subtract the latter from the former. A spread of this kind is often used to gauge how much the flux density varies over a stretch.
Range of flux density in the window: 2.23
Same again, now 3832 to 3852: 0.47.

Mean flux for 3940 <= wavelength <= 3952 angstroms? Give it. 4.88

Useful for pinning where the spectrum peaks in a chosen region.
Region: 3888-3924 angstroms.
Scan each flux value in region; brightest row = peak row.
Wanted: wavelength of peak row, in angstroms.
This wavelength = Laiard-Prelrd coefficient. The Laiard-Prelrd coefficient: 3922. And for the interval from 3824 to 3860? 3838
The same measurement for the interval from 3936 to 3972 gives 3954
